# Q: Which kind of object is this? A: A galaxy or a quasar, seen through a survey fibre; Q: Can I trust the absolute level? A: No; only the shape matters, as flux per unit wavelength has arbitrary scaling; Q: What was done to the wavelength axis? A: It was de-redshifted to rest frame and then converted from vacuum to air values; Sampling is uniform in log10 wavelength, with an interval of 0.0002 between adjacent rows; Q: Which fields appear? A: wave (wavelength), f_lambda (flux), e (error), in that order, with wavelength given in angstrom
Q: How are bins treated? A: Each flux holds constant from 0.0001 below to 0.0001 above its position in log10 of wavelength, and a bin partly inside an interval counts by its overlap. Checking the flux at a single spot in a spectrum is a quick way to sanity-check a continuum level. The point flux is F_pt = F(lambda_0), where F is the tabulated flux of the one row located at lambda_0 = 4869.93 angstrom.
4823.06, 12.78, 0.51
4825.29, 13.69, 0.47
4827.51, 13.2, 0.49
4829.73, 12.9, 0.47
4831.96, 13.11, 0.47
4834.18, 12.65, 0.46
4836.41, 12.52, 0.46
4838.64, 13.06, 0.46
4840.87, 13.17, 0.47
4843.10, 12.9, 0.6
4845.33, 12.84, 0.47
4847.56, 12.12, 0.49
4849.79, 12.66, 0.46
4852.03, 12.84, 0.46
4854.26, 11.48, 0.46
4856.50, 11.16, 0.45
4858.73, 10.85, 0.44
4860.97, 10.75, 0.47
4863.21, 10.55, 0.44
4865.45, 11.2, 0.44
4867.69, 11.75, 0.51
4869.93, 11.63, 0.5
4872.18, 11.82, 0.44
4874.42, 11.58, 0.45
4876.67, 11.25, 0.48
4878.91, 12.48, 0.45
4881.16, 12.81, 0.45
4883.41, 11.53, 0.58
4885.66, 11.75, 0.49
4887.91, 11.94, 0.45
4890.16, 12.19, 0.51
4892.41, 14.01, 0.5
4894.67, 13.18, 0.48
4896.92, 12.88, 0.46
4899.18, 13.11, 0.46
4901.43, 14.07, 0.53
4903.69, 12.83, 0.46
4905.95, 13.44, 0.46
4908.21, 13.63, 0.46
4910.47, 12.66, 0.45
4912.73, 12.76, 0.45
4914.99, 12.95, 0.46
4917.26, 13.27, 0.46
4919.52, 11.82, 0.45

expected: 11.63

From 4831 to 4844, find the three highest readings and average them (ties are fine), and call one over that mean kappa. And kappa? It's 0.0763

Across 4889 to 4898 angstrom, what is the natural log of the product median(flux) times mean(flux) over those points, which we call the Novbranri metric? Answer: 5.14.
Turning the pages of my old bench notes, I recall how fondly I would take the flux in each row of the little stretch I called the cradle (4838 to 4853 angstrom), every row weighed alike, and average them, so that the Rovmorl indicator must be 12.8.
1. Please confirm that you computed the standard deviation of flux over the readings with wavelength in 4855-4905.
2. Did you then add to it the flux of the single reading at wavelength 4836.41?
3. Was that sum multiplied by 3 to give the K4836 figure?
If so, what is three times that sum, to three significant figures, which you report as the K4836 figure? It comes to 40.5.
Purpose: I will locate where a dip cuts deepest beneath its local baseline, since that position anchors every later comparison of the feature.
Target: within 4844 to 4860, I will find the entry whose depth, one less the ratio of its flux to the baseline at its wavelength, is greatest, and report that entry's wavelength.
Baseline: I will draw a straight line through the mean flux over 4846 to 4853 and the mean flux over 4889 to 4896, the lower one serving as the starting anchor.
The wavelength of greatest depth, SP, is 4858.73 angstrom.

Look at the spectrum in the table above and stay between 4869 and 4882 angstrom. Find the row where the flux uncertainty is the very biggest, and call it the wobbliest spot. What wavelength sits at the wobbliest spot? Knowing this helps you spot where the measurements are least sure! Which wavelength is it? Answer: 4869.93 angstrom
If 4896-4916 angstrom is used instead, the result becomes 4901.43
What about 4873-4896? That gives 4883.41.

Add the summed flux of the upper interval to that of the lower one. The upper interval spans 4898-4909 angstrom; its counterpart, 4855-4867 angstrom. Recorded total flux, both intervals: 122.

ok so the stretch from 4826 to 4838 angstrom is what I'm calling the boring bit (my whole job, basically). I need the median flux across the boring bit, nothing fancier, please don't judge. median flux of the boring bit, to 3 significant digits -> 12.9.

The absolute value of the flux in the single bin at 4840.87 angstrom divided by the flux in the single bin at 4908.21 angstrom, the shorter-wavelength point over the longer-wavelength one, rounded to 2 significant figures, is 0.97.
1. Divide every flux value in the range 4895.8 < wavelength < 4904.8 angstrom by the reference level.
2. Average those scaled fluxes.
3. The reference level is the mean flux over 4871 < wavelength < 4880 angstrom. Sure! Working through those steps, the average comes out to 1.12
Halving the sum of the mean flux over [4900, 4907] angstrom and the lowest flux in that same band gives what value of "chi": 13.1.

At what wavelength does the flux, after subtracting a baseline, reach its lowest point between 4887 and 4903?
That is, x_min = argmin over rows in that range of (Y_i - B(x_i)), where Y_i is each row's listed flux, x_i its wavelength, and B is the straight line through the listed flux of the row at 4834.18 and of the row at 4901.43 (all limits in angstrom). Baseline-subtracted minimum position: 4887.91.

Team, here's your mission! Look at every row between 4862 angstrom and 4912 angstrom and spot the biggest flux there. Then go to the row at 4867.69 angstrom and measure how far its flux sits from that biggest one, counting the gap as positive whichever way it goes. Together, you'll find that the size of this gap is 2.32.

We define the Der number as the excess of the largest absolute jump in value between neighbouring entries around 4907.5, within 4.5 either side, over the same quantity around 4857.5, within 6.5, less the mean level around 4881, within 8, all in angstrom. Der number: -12.3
